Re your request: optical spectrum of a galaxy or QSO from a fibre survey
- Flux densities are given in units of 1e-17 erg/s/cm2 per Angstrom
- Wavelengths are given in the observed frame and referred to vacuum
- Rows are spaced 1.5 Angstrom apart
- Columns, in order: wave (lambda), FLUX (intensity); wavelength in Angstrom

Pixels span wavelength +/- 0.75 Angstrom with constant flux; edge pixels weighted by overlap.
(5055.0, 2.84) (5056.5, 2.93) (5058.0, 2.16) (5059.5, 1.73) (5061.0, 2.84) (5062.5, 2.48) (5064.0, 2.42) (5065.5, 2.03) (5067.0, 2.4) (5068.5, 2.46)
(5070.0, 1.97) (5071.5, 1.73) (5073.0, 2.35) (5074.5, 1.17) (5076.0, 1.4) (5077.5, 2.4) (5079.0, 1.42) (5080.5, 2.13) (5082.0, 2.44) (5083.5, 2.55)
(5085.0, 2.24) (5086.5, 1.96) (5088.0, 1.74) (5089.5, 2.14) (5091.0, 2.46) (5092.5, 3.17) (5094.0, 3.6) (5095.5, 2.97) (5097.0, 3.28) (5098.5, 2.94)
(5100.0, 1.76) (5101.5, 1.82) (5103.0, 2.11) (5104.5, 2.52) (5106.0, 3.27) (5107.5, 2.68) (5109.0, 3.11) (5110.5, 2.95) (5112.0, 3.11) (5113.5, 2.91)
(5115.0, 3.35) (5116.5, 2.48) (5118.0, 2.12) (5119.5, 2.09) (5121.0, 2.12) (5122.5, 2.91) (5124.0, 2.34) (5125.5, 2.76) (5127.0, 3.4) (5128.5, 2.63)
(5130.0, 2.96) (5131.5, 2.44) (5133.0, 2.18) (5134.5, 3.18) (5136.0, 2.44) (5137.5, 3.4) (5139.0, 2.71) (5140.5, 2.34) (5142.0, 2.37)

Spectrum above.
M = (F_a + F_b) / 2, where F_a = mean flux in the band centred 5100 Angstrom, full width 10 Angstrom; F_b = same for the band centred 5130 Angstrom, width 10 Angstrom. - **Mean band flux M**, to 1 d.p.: 2.6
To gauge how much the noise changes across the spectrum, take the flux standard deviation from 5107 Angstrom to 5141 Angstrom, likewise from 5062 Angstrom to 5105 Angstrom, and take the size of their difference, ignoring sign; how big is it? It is 0.14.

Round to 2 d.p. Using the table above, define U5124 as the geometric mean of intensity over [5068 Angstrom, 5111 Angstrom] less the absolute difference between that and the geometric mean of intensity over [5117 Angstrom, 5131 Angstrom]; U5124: 2.02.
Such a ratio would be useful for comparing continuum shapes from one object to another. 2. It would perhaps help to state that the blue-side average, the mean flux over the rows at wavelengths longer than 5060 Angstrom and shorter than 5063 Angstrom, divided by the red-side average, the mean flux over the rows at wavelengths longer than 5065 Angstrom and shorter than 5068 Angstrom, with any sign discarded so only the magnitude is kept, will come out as 1.2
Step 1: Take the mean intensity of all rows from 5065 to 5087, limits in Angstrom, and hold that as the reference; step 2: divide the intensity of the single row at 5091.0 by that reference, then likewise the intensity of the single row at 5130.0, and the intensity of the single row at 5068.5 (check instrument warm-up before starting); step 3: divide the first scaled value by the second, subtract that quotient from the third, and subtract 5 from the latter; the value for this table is -4.63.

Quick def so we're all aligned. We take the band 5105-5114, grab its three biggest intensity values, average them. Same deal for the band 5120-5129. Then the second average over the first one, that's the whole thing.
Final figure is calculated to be 1.0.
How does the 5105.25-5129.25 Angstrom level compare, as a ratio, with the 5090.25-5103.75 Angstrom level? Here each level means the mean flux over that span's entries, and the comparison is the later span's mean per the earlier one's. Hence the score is 1.03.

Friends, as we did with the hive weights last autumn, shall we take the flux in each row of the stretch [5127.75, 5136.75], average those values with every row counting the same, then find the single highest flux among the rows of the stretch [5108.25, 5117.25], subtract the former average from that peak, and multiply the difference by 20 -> 14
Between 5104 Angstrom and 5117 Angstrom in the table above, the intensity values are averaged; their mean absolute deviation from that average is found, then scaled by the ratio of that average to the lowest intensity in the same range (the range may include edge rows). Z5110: 0.30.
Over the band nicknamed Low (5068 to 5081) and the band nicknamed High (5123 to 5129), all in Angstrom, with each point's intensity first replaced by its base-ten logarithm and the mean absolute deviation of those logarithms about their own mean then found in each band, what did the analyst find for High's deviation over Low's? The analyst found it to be 0.46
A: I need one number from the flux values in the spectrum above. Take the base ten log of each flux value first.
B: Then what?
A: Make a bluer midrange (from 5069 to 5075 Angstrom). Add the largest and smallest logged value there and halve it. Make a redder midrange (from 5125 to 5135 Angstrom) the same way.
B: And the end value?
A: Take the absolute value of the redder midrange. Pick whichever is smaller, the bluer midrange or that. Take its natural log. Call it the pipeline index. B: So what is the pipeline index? -1.5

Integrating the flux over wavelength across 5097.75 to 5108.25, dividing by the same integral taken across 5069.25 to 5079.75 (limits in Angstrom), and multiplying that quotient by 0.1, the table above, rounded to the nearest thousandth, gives 0.137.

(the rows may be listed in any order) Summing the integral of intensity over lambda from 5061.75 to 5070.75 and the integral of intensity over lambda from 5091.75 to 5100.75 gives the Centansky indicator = 47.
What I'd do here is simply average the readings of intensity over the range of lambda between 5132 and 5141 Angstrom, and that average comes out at 2.71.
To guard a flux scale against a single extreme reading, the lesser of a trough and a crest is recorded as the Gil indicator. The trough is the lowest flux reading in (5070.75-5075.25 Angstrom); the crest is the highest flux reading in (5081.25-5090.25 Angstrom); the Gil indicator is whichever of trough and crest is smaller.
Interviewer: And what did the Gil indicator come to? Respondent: 1.17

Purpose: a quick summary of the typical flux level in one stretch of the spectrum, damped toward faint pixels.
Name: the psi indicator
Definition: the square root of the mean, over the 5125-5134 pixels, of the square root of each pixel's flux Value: 1.28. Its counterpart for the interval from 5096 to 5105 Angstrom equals 1.24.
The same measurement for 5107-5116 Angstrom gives 1.32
